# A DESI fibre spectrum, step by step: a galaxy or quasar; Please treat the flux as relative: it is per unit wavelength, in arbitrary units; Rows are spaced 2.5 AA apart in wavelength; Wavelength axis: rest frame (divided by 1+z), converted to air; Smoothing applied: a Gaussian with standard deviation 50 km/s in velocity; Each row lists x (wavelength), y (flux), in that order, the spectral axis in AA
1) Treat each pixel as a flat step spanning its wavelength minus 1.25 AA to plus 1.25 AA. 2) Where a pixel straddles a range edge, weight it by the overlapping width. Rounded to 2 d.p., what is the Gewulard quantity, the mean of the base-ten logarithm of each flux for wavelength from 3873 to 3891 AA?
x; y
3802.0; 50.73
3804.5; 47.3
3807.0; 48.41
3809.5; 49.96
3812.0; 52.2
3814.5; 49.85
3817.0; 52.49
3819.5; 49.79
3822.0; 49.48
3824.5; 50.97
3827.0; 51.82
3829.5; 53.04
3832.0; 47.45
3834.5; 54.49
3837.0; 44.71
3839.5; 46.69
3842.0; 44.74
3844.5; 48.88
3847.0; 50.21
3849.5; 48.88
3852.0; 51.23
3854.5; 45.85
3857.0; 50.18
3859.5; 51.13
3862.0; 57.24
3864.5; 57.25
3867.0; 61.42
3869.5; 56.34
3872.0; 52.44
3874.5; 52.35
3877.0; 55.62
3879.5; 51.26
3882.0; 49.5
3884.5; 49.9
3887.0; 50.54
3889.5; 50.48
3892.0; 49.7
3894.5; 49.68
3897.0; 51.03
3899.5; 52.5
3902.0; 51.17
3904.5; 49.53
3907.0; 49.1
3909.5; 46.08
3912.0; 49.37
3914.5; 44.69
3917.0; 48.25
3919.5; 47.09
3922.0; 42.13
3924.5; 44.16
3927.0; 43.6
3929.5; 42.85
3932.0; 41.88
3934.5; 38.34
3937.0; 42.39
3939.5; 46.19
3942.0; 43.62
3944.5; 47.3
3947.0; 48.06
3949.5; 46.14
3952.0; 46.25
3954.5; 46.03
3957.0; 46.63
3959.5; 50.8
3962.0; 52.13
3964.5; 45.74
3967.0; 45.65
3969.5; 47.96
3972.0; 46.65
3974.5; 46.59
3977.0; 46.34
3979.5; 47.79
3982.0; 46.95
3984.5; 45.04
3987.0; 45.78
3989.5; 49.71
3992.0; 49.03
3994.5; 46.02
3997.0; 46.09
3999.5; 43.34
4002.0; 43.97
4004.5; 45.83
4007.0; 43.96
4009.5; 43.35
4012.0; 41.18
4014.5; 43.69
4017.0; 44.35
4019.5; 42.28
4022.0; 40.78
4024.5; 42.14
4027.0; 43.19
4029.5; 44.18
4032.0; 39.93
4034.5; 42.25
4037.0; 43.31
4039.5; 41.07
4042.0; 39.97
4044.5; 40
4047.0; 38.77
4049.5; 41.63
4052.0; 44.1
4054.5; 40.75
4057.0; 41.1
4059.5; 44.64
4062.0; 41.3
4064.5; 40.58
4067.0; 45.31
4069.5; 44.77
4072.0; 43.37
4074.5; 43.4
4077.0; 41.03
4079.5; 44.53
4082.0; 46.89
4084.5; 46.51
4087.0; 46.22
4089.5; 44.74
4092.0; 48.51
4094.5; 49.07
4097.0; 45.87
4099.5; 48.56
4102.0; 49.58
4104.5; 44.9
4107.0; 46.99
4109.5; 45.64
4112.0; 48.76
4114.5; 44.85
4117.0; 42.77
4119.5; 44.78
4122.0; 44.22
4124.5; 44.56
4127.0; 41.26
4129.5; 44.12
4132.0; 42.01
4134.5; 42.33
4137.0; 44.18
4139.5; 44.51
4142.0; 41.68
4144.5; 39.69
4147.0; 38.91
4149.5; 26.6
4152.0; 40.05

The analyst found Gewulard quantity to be 1.71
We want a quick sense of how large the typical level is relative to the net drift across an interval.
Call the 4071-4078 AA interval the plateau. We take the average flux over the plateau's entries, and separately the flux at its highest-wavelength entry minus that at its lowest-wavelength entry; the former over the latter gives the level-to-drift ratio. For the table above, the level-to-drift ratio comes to -18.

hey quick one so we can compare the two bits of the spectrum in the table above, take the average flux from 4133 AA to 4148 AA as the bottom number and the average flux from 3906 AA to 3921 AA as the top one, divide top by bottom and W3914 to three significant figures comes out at 1.13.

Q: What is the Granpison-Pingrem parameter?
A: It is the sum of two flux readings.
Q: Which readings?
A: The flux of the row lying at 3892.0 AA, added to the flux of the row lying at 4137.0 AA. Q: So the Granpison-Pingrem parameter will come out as 94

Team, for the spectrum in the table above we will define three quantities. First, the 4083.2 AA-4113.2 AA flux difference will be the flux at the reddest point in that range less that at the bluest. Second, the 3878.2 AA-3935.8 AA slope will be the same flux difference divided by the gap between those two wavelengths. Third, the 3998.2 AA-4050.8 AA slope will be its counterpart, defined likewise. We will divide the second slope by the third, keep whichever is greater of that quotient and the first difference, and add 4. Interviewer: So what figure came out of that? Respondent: 11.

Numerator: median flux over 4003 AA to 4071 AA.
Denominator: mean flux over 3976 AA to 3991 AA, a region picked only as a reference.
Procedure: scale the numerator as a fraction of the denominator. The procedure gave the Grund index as 0.90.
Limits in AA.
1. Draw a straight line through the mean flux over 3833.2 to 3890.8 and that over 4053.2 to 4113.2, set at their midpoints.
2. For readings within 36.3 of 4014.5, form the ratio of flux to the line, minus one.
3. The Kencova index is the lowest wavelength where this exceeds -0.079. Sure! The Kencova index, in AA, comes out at 3979.5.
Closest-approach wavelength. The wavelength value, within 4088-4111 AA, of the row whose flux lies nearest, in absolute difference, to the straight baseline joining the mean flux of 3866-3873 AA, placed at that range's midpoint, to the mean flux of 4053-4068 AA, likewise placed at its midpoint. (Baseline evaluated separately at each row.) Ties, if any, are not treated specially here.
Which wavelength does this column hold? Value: 4089.5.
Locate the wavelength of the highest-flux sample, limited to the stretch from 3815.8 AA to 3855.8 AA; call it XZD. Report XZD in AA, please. 3834.5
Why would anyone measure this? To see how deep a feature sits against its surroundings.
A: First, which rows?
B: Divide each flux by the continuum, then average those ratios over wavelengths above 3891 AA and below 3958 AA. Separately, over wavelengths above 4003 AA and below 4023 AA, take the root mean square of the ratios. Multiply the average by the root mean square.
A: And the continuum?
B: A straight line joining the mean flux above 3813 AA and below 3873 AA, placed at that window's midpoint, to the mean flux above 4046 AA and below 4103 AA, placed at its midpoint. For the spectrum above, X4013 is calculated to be 0.89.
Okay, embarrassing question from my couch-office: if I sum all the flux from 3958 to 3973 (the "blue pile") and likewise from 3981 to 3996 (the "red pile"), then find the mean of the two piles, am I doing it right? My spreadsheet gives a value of 286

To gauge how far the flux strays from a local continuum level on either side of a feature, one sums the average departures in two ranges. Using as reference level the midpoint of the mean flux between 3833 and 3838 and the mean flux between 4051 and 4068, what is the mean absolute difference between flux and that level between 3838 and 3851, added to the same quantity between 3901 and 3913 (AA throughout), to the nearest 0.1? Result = 5.3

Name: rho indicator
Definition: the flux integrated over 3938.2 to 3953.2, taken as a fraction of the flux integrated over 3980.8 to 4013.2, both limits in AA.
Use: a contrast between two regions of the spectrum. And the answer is 0.5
